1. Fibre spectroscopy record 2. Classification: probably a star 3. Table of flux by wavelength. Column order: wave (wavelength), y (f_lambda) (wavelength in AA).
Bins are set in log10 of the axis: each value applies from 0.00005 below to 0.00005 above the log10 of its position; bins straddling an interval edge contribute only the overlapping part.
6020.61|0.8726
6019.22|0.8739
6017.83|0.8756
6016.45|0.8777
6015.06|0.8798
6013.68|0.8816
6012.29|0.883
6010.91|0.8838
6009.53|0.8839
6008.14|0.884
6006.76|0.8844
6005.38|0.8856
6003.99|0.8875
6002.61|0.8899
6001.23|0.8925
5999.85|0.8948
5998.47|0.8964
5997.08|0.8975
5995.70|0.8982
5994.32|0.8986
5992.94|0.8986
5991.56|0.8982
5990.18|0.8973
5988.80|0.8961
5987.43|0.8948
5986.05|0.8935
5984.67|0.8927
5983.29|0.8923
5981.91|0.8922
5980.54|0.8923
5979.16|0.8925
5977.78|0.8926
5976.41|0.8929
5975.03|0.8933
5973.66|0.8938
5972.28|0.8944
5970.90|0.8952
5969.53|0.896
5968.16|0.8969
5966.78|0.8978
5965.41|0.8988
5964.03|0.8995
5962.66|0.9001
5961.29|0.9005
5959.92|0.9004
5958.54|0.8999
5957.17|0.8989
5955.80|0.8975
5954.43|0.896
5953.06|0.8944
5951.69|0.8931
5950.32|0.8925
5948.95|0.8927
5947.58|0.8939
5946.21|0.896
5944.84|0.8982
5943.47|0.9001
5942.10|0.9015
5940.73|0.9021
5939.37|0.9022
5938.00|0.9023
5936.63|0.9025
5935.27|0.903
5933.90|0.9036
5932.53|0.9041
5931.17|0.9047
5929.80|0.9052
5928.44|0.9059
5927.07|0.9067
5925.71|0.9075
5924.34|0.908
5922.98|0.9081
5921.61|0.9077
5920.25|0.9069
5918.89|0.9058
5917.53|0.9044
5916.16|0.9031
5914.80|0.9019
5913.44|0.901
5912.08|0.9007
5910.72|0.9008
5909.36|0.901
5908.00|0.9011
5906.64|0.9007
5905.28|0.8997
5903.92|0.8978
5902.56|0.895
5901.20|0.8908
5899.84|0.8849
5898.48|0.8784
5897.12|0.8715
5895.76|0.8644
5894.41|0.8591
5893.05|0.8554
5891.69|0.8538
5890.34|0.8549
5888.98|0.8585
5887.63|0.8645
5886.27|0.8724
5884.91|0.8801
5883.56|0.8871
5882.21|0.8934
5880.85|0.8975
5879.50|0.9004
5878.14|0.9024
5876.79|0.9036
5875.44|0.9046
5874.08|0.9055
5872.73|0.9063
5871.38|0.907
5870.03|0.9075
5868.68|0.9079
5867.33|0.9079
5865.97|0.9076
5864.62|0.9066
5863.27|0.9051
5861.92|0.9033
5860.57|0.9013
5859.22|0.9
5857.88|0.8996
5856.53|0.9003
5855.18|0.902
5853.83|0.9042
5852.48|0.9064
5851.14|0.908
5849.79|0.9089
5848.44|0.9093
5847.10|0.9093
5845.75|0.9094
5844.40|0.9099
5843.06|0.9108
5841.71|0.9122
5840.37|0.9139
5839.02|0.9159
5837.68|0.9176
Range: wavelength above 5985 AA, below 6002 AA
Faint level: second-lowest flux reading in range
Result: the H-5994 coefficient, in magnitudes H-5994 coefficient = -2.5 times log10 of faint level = 0.12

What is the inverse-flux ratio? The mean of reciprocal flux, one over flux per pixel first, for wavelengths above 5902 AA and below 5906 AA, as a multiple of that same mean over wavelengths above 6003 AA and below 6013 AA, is 0.986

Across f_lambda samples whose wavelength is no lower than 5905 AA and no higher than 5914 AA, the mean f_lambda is 0.901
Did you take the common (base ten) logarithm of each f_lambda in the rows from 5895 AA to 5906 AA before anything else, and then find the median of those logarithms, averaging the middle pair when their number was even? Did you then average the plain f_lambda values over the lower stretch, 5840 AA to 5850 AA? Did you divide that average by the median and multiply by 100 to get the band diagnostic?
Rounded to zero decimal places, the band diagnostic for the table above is -1762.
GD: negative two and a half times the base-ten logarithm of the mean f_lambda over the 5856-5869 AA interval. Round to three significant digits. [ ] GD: 0.110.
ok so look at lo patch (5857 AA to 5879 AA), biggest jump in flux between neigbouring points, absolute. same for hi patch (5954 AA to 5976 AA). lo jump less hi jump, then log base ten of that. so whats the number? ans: -3.30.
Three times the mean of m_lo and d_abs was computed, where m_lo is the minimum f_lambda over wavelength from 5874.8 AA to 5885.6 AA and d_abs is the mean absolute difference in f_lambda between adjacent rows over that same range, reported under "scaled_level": 1.325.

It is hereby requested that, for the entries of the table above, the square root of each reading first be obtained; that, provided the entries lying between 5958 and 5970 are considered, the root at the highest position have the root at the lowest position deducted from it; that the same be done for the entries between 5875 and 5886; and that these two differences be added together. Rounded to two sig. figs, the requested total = -0.015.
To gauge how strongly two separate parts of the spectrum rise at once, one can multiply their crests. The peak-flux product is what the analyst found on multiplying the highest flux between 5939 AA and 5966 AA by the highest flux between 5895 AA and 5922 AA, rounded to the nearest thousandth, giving 0.819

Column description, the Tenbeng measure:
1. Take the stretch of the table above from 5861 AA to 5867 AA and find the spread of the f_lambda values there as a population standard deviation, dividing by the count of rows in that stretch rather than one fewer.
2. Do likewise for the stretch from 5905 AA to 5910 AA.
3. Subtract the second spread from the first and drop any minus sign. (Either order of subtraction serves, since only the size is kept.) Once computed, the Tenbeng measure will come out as 0.0011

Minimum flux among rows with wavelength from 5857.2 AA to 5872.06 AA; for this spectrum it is 0.8996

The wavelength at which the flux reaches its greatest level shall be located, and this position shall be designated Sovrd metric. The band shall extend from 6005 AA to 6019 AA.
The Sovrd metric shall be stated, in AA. 6005.38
